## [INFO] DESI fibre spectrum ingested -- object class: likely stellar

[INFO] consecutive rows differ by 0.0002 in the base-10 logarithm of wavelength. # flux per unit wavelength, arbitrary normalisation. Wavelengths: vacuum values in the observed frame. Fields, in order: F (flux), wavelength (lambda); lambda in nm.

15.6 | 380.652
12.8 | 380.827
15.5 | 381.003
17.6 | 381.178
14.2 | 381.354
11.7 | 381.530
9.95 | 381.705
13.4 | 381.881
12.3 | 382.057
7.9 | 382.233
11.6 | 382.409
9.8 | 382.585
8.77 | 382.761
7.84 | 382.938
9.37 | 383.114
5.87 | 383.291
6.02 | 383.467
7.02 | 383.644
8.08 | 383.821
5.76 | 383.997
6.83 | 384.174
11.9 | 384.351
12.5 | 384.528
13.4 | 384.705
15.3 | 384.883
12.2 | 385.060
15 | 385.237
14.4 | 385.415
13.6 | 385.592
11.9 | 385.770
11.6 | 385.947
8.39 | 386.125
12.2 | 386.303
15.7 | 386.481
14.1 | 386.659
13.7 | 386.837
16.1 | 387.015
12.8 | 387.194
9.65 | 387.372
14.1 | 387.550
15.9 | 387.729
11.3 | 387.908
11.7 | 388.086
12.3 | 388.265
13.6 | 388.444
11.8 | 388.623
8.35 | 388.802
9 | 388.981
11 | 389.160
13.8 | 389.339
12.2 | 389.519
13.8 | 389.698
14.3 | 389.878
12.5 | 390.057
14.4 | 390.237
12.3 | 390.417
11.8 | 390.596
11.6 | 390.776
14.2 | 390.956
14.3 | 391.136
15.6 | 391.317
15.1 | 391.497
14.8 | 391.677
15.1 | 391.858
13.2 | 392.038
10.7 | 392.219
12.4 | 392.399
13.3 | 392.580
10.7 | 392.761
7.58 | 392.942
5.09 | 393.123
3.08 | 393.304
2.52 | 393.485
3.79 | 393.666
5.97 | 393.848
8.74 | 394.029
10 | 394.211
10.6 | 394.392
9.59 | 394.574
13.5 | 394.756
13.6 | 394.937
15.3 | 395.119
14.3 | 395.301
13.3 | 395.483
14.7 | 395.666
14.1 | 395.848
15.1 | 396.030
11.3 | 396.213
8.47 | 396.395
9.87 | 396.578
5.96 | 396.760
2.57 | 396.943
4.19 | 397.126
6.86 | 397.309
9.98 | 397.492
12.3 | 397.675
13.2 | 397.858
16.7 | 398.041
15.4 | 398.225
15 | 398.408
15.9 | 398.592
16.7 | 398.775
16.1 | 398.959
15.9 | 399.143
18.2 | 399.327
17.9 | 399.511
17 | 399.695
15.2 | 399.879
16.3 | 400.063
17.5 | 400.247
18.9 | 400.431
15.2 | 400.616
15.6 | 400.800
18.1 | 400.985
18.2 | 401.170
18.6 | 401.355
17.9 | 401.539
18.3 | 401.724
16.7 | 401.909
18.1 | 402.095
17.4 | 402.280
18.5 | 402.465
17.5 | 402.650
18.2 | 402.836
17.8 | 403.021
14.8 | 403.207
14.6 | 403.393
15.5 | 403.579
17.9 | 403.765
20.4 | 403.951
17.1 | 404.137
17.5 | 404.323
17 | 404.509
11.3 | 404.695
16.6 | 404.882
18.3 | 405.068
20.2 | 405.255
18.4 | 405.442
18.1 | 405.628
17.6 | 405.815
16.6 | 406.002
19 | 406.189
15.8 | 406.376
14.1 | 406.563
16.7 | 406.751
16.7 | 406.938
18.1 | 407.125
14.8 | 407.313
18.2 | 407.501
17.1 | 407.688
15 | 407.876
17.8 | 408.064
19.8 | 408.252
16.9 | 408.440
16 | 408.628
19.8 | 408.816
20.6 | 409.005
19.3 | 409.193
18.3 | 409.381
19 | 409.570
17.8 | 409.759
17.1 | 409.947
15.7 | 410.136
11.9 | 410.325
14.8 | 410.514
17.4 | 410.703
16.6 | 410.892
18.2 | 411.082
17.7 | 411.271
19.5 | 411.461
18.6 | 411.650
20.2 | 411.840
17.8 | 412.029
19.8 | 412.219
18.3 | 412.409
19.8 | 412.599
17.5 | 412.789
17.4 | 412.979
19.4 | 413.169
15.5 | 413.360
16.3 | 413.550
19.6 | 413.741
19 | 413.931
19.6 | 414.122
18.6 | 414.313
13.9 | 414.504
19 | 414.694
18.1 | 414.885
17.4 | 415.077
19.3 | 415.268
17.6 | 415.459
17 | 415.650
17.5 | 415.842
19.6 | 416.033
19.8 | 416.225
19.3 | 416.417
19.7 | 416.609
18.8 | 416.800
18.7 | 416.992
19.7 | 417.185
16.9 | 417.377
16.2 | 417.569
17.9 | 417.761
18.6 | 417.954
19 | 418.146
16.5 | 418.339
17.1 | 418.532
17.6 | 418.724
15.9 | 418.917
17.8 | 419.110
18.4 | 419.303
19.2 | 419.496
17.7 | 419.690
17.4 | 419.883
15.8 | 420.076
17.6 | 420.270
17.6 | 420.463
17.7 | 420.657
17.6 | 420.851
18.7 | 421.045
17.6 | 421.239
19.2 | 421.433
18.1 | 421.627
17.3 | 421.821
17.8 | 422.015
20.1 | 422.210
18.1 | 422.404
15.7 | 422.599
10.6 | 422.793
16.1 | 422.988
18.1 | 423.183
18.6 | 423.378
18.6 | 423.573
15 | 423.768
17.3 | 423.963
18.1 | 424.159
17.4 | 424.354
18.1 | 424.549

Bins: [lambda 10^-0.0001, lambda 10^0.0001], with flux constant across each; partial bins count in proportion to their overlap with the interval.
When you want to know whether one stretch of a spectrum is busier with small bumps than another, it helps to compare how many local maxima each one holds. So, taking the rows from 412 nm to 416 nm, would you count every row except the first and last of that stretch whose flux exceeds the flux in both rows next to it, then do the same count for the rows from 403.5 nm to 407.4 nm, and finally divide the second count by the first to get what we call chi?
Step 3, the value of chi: 0.71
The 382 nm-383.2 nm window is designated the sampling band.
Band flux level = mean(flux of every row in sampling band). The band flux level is 10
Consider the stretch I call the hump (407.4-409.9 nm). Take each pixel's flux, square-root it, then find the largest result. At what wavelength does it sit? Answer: 409.005 nm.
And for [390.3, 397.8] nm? 391.317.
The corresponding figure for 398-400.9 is 400.431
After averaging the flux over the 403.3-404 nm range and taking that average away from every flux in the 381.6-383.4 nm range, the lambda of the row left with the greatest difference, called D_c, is 381.881 nm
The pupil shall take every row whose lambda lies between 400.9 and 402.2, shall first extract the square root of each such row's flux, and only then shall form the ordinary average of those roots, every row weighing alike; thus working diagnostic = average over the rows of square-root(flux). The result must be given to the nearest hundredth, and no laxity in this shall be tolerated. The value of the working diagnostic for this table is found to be 4.24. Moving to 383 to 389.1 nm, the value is 3.36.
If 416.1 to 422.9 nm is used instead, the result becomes 4.21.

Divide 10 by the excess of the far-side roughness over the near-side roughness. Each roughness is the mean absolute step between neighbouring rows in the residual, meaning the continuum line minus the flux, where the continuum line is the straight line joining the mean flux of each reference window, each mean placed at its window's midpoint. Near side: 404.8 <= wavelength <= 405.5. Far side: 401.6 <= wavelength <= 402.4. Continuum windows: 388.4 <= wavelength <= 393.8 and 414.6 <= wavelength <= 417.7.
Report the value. -19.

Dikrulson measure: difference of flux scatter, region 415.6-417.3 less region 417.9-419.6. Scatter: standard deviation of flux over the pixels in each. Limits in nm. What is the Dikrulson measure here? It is -0.1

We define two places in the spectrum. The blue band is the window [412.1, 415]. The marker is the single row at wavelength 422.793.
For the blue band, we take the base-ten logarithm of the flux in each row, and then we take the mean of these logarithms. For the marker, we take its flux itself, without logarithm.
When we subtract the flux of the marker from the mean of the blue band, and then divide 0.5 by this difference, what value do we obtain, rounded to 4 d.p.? -0.0535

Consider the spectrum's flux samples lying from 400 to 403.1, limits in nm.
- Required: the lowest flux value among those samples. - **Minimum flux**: 15.2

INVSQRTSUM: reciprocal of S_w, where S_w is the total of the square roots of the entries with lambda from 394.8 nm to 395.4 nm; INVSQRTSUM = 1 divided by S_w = 0.088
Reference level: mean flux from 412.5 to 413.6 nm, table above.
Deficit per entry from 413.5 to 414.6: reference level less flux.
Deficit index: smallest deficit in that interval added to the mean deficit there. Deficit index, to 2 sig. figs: -2.1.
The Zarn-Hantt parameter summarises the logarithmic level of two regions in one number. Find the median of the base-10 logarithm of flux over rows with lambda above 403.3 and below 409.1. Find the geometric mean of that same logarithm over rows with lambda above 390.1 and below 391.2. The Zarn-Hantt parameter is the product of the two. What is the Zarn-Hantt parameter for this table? 1.37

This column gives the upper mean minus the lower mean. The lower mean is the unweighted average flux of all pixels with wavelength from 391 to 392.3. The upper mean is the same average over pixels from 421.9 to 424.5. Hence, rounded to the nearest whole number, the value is 3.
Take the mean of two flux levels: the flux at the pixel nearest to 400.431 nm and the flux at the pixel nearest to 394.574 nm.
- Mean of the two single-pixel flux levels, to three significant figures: 14.2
